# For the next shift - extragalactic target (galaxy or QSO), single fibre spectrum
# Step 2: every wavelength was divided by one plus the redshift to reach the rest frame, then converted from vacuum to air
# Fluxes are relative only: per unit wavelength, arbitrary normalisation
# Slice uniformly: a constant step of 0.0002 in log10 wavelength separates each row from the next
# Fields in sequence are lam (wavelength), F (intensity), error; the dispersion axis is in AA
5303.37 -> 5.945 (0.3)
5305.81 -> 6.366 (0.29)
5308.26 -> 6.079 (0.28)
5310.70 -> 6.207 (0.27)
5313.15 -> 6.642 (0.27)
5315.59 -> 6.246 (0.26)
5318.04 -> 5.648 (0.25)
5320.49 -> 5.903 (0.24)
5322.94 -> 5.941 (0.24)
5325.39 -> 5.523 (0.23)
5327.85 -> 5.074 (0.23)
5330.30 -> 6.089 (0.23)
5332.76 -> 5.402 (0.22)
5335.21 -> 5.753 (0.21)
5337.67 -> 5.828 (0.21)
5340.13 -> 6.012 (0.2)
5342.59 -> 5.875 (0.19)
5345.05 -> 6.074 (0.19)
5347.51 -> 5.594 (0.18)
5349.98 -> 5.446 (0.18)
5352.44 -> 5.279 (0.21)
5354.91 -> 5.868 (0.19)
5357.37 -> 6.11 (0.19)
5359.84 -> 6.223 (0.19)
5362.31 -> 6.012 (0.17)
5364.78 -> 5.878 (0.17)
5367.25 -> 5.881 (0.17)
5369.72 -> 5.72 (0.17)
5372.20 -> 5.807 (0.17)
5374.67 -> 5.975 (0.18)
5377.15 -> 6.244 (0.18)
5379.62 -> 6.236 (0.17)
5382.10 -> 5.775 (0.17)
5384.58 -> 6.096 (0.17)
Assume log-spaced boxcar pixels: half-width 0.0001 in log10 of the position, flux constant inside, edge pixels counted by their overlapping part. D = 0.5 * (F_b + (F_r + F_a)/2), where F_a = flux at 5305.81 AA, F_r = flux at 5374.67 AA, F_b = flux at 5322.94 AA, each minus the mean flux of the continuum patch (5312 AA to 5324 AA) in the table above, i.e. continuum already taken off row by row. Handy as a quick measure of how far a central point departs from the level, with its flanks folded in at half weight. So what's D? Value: -0.02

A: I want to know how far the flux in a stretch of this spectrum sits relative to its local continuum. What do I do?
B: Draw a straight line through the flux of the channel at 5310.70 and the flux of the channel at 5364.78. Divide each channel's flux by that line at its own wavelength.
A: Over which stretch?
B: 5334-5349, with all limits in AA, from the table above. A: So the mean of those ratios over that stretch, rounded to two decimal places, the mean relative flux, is 0.97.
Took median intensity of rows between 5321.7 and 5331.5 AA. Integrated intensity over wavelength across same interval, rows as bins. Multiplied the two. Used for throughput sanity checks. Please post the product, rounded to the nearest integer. 318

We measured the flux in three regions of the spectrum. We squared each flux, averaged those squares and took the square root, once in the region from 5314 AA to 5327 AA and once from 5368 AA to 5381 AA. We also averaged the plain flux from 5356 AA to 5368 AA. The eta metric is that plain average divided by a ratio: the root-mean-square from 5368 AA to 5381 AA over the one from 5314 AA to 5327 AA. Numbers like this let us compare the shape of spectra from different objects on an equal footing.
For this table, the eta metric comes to 5.88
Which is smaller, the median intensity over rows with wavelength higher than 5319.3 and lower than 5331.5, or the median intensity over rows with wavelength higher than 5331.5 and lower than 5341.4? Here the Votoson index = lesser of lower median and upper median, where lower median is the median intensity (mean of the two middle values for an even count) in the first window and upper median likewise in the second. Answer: 5.79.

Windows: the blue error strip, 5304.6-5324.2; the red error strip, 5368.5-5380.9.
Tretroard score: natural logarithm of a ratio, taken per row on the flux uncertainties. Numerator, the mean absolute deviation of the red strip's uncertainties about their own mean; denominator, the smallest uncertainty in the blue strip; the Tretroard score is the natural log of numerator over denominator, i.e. -3.9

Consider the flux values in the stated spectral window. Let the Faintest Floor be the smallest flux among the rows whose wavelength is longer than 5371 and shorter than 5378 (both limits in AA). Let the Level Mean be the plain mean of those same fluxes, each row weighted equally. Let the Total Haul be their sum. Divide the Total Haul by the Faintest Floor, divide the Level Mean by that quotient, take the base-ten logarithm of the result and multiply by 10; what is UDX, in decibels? 2.9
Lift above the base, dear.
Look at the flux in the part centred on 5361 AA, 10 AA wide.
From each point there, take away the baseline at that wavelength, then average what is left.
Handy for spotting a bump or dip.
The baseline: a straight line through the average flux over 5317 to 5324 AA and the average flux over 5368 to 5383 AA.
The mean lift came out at 0.13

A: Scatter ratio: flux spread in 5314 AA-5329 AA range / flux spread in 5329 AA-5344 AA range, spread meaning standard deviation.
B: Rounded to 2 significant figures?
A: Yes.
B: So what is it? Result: 1.7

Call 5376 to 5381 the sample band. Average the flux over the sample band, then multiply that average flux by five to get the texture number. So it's 31.2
